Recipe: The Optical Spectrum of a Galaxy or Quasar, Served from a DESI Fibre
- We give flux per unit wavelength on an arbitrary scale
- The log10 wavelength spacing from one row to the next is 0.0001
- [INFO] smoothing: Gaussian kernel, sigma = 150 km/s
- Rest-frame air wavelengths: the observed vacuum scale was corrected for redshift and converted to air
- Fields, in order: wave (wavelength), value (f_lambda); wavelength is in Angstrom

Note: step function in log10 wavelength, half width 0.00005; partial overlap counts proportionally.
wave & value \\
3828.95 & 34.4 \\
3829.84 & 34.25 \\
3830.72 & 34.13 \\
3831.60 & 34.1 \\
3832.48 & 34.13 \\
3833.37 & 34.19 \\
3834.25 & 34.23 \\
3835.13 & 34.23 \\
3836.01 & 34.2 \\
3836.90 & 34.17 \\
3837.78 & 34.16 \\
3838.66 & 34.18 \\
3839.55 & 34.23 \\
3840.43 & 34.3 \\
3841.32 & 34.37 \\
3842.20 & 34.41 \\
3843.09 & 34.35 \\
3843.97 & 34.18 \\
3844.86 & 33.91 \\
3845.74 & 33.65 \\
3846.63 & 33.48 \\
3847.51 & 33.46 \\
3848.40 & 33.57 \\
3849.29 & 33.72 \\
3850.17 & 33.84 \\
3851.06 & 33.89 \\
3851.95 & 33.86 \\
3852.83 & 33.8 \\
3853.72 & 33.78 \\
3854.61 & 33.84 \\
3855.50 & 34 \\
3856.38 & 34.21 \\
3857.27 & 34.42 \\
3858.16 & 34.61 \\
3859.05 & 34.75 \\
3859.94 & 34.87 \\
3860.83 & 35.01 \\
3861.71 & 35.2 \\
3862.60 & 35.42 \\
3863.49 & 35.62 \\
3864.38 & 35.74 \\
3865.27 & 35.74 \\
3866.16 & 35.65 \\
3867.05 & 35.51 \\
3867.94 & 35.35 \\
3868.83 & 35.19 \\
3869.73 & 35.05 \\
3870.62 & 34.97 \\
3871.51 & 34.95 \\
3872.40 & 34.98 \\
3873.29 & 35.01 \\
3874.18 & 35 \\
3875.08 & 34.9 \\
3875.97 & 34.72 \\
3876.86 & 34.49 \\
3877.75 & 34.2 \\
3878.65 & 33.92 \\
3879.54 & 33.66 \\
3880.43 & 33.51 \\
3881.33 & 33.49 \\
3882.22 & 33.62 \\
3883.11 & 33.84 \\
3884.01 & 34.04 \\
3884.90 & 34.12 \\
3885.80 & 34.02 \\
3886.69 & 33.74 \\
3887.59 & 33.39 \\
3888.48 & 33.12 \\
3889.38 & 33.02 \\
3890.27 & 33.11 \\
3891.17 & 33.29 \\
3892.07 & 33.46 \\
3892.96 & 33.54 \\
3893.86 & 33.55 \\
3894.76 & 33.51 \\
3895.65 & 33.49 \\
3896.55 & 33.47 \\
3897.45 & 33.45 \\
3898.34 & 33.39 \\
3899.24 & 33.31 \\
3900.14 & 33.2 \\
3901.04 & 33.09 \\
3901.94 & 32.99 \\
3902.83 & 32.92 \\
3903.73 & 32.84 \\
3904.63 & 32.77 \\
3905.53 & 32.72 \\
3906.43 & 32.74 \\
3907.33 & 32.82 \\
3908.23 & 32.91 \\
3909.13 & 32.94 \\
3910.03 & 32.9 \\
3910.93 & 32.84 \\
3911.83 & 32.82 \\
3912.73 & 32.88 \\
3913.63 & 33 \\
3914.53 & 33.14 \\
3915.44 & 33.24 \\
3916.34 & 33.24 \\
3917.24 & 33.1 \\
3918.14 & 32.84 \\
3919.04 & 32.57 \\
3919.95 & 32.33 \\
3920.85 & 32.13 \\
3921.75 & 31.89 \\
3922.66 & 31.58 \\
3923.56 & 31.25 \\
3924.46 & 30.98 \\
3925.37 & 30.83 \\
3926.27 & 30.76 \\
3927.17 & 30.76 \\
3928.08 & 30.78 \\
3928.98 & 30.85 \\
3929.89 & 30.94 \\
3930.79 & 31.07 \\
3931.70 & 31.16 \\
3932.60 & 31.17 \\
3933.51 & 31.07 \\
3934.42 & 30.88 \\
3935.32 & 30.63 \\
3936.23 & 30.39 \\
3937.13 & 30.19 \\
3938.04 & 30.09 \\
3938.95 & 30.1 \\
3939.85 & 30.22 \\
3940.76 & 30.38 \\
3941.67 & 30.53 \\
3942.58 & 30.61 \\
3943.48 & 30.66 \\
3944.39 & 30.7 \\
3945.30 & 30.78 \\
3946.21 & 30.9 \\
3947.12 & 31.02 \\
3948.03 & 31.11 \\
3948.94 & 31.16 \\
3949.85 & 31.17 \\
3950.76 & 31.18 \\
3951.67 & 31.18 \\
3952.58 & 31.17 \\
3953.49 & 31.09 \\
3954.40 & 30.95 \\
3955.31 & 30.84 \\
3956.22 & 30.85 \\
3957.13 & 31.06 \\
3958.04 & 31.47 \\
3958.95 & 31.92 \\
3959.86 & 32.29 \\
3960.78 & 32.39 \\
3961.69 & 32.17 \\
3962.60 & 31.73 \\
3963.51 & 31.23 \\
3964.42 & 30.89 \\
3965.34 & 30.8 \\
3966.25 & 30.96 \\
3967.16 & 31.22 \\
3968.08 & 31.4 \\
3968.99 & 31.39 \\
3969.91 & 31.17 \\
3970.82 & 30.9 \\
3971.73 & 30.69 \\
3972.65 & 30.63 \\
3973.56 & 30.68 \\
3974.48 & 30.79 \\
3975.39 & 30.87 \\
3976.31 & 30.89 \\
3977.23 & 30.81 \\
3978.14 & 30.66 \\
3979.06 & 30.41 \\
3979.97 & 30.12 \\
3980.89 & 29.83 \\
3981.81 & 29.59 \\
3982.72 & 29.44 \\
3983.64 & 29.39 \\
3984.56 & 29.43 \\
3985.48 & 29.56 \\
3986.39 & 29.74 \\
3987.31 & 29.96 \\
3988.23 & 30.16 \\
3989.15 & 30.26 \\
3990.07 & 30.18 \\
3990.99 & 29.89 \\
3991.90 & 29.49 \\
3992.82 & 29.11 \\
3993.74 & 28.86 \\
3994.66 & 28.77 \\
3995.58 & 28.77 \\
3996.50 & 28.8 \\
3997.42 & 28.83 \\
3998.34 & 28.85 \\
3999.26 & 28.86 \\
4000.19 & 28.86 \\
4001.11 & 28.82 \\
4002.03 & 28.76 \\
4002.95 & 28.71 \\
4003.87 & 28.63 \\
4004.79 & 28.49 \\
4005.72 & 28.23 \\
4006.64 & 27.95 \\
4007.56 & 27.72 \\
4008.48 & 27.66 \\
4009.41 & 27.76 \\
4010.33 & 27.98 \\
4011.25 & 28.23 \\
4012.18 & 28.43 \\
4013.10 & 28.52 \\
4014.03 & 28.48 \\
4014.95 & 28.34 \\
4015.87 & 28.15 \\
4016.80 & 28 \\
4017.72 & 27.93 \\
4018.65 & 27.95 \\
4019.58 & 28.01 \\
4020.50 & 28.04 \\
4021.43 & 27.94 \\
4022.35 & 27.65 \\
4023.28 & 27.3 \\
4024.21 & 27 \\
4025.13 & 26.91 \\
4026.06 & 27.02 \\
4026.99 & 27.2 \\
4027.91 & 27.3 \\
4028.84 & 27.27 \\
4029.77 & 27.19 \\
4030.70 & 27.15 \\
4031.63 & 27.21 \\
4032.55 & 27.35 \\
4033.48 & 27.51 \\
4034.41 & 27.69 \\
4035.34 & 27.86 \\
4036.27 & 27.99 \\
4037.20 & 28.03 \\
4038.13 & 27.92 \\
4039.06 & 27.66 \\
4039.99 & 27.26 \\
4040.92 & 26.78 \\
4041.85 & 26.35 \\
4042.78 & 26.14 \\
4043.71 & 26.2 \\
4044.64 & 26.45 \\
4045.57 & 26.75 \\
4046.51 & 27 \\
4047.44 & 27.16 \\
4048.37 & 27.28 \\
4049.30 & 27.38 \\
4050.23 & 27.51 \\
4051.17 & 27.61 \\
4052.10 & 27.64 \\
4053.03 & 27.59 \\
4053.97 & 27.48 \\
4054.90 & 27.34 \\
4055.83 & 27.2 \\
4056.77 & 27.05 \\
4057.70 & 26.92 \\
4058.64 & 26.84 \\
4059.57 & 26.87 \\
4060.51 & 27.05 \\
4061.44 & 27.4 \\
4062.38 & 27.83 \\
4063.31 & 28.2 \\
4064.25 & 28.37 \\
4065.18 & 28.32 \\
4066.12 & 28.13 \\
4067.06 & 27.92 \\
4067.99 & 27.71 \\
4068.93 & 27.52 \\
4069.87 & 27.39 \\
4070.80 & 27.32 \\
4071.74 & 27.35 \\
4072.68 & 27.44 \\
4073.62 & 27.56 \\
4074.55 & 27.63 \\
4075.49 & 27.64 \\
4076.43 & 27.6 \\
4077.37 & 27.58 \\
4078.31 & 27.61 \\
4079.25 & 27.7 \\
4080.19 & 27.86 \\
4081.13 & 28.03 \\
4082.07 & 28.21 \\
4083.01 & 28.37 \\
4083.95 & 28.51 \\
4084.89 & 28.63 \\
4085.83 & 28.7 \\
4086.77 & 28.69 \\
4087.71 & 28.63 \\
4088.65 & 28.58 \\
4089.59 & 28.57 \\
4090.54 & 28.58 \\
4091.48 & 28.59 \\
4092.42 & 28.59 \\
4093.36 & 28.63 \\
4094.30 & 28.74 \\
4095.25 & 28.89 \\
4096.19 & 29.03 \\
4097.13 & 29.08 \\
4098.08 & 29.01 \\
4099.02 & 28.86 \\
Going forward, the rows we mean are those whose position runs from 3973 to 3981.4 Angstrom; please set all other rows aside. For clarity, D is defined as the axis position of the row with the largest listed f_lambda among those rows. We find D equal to 3976.31 Angstrom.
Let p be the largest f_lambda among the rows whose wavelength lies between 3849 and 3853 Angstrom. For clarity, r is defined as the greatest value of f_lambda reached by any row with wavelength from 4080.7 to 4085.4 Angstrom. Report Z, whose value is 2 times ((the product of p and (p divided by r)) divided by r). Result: 2.8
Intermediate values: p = 33.89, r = 28.63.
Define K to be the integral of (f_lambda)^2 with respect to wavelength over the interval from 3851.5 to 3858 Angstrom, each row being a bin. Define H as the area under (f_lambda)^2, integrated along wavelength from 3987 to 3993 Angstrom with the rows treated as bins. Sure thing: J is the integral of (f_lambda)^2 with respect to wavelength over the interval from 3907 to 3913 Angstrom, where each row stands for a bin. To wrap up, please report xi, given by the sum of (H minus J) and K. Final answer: 6401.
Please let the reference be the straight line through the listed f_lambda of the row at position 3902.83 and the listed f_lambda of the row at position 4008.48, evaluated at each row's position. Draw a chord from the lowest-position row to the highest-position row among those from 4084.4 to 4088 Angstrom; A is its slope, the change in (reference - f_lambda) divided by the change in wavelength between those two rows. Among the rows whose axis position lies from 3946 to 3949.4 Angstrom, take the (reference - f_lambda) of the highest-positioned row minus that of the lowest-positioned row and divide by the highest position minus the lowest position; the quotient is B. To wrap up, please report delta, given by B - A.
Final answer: -0.10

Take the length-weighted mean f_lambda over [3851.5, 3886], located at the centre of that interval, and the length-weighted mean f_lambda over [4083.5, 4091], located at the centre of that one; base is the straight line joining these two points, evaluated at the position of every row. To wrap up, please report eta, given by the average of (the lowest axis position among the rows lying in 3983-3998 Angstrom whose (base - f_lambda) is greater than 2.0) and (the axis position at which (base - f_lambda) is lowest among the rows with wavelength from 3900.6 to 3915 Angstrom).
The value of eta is 3949.1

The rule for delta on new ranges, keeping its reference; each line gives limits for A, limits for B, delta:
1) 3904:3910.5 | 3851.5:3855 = 0.03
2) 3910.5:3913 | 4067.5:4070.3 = 0.19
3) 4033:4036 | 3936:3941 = 0.19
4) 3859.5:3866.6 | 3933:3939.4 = 0.30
